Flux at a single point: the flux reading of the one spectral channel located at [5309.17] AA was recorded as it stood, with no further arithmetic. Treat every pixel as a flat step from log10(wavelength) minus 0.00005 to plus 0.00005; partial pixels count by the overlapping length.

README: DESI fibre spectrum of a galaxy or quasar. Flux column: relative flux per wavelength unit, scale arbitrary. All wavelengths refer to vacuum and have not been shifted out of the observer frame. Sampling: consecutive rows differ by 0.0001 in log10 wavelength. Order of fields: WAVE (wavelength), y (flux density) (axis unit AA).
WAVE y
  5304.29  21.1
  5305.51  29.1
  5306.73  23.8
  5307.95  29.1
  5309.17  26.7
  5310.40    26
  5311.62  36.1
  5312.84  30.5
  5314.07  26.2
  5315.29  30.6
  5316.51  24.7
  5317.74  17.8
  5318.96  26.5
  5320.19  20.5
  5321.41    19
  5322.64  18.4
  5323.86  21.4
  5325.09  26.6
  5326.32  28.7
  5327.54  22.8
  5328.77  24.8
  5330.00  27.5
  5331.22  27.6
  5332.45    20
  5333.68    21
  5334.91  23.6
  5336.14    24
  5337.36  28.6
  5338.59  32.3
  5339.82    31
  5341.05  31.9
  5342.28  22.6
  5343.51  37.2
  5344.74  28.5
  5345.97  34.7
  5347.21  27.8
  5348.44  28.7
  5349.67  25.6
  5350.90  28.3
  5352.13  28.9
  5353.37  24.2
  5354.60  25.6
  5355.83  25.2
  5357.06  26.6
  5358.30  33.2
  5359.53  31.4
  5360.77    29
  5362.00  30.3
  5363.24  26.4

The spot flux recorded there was 26.7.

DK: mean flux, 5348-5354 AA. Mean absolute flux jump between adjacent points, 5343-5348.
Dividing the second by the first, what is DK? 0.27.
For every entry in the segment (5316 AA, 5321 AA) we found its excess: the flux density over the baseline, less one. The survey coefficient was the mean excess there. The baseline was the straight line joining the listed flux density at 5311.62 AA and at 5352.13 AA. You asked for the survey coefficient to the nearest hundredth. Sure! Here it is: -0.36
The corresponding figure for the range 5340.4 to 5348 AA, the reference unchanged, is 0.00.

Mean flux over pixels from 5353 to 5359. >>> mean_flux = 27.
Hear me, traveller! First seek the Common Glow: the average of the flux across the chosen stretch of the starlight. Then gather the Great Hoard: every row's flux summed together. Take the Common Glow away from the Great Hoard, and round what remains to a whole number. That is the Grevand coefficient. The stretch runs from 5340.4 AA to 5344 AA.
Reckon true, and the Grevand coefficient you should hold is 61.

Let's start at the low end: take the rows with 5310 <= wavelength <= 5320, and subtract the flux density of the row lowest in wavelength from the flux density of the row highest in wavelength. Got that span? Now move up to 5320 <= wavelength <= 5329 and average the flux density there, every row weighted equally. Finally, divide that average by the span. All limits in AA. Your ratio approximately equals 46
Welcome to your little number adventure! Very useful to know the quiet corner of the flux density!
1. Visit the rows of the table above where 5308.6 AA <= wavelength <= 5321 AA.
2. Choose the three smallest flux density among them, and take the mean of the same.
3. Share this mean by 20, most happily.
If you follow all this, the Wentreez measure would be 1.05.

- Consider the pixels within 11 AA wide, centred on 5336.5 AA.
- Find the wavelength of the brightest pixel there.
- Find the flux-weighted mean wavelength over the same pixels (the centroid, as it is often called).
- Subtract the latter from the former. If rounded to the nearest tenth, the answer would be 2.1 AA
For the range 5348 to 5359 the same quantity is 4.9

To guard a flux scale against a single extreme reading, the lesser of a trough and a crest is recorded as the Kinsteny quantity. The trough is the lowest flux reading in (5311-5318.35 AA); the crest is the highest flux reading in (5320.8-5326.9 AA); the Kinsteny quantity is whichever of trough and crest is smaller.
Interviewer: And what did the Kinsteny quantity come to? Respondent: 17.8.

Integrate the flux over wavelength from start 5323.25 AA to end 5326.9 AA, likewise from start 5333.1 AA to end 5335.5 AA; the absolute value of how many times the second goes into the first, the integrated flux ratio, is 1.7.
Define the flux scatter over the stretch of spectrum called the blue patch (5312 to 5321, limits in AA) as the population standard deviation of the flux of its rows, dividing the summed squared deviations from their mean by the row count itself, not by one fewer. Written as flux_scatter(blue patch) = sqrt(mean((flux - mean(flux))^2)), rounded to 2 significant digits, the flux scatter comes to 4.4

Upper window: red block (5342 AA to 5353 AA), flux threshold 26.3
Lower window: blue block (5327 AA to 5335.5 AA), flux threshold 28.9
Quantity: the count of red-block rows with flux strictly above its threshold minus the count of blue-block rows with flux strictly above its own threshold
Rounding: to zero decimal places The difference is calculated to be 7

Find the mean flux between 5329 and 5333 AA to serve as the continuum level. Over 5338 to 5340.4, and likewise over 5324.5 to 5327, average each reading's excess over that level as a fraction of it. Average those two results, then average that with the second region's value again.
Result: 0.14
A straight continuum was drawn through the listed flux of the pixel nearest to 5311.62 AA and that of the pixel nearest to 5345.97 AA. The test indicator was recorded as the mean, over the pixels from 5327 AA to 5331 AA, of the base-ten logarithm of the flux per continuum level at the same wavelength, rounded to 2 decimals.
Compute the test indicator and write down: -0.15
